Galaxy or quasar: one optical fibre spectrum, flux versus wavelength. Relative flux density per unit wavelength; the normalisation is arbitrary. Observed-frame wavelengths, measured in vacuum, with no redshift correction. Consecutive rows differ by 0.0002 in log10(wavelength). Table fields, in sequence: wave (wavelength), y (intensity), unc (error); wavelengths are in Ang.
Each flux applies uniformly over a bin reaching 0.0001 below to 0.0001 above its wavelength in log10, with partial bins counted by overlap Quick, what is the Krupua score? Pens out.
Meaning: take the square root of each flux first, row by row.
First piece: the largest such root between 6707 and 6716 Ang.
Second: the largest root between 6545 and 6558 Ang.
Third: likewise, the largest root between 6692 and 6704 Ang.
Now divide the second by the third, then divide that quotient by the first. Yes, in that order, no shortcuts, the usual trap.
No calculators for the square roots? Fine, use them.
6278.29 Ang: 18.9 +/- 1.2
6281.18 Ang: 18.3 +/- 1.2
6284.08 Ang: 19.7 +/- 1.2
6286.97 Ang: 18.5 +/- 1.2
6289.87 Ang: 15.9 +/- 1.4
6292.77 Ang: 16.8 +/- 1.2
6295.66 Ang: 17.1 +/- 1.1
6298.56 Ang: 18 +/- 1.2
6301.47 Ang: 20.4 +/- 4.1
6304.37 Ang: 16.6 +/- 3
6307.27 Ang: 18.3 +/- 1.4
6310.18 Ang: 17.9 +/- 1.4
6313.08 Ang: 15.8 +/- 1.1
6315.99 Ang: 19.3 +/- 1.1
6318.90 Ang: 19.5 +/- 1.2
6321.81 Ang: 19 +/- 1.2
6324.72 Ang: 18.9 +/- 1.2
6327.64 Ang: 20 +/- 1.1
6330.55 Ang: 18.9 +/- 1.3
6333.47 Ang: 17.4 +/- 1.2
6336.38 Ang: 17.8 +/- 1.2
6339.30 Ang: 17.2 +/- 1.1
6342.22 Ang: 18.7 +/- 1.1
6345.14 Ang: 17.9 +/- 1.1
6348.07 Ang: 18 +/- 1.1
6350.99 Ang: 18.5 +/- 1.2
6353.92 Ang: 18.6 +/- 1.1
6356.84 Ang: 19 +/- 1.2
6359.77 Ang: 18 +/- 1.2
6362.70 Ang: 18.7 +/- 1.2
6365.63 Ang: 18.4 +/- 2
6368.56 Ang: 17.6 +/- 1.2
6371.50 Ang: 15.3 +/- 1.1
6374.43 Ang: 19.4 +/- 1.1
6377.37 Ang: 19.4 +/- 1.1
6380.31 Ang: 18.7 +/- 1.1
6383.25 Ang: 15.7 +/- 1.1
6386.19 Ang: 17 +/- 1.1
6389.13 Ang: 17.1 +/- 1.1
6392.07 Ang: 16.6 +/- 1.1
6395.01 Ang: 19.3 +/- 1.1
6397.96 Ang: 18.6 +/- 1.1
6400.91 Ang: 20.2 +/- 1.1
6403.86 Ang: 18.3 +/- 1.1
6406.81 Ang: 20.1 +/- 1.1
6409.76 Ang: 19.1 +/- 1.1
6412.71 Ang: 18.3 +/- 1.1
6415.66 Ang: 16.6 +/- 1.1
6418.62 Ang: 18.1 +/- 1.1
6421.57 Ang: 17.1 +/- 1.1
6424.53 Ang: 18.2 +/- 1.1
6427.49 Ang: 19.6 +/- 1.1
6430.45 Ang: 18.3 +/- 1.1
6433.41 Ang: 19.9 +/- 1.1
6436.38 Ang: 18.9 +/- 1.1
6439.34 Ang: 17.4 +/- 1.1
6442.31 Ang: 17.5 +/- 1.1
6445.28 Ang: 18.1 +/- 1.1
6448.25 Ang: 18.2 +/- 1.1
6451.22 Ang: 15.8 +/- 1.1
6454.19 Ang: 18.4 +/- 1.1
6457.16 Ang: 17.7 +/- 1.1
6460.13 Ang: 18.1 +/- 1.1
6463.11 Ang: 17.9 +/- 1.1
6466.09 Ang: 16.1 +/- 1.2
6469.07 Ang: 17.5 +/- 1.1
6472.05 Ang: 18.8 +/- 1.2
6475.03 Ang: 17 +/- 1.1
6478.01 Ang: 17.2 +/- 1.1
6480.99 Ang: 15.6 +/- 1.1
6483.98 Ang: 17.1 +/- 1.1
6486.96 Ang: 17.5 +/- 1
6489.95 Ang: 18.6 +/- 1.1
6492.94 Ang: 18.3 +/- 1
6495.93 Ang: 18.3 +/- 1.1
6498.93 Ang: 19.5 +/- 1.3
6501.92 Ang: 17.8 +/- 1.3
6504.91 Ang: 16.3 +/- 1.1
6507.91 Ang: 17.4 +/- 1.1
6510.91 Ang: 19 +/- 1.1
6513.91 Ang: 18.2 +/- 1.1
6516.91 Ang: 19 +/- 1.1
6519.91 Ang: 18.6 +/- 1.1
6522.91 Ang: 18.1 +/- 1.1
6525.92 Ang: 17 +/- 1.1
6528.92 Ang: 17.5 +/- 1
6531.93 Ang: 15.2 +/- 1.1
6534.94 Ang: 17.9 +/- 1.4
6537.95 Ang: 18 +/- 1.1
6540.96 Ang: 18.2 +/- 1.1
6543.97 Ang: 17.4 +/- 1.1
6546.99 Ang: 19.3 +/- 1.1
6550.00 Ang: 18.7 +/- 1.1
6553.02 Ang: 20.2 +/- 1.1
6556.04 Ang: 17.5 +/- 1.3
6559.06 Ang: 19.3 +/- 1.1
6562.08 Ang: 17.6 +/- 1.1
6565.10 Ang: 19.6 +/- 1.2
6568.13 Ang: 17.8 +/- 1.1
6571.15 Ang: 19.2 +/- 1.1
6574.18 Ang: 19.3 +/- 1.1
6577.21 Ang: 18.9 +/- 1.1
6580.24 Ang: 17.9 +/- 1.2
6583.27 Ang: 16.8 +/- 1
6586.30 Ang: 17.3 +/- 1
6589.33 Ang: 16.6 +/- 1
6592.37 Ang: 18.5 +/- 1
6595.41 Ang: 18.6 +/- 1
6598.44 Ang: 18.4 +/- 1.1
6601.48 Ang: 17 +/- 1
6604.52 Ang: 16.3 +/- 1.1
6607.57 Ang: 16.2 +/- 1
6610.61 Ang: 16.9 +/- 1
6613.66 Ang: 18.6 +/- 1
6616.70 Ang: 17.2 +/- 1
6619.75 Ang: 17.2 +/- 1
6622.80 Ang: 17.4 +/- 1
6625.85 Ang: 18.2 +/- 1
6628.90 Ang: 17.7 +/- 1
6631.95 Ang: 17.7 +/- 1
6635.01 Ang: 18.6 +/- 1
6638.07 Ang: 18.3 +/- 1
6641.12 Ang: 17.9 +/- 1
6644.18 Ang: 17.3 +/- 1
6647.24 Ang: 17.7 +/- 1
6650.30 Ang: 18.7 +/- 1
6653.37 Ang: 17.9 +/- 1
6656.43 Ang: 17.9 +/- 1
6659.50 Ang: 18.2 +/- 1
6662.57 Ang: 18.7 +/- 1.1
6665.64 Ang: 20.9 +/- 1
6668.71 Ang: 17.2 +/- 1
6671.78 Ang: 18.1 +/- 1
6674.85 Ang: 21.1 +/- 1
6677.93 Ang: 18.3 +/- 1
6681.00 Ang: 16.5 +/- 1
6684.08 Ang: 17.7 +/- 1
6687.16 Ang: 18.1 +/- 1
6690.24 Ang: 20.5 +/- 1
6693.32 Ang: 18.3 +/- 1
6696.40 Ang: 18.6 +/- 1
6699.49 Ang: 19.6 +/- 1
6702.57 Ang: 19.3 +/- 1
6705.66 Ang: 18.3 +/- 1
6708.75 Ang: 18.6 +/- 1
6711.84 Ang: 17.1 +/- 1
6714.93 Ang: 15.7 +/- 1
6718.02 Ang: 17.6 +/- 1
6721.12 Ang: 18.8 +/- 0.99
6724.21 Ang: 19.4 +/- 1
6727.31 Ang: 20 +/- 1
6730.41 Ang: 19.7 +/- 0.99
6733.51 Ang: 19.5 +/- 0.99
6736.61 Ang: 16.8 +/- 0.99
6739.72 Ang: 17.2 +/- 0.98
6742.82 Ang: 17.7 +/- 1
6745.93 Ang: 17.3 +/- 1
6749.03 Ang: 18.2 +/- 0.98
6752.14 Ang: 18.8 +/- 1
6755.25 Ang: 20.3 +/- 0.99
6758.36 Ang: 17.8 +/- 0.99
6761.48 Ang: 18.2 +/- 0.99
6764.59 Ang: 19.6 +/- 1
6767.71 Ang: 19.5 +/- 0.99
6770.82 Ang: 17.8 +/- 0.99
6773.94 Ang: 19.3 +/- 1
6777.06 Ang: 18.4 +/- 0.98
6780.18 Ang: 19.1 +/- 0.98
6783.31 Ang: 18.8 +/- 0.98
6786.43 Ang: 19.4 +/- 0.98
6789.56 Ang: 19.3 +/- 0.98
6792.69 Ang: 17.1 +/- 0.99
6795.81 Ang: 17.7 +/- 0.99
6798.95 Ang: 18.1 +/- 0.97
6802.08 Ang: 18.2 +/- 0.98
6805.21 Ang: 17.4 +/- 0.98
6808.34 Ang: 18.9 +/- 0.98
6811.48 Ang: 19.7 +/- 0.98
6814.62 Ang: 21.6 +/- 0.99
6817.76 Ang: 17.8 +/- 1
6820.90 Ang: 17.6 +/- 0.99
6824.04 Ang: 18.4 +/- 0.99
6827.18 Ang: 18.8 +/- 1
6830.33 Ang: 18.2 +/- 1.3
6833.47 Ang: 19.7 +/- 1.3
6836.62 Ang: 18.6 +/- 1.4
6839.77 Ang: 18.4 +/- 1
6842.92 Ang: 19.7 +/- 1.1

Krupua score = 0.235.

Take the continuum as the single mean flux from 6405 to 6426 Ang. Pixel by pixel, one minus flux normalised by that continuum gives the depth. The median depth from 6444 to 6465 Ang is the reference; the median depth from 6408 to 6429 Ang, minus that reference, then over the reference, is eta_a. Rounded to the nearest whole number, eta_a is -1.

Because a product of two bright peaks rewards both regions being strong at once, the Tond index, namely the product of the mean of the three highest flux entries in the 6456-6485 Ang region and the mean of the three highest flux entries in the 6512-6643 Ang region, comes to 360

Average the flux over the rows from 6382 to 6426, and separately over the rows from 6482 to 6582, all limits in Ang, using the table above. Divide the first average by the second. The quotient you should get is 0.99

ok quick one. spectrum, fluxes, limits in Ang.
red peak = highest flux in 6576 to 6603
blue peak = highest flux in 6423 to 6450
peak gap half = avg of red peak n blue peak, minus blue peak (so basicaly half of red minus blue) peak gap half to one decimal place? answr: -0.5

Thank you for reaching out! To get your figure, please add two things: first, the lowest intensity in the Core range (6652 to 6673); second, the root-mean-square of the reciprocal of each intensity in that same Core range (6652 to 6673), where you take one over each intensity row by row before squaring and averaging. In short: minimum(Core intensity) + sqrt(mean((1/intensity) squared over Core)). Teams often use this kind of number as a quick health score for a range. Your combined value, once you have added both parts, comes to 17.3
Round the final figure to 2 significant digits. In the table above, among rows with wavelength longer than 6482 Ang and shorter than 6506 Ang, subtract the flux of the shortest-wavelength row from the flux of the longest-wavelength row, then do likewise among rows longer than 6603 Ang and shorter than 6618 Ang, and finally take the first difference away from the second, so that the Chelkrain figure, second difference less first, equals 1.7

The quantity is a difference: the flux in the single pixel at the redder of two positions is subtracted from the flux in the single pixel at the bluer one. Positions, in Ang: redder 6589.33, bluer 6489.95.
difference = 2.0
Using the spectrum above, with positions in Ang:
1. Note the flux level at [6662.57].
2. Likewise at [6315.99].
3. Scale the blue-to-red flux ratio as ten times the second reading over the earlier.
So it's 10.3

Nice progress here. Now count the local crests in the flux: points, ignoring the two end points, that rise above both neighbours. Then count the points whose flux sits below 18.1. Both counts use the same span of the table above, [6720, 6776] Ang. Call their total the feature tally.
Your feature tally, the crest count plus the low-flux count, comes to 10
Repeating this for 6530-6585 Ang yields 15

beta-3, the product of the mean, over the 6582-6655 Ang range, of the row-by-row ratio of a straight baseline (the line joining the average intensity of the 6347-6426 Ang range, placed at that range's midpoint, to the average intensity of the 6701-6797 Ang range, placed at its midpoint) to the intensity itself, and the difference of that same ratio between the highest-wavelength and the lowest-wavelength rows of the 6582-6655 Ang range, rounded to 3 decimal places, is -0.066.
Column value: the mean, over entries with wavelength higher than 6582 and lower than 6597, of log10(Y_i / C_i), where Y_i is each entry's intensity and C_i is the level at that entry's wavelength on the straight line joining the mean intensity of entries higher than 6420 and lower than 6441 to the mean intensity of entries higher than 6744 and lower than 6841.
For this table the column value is -0.024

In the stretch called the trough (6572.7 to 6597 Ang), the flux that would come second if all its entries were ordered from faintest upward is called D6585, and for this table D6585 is 16.8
